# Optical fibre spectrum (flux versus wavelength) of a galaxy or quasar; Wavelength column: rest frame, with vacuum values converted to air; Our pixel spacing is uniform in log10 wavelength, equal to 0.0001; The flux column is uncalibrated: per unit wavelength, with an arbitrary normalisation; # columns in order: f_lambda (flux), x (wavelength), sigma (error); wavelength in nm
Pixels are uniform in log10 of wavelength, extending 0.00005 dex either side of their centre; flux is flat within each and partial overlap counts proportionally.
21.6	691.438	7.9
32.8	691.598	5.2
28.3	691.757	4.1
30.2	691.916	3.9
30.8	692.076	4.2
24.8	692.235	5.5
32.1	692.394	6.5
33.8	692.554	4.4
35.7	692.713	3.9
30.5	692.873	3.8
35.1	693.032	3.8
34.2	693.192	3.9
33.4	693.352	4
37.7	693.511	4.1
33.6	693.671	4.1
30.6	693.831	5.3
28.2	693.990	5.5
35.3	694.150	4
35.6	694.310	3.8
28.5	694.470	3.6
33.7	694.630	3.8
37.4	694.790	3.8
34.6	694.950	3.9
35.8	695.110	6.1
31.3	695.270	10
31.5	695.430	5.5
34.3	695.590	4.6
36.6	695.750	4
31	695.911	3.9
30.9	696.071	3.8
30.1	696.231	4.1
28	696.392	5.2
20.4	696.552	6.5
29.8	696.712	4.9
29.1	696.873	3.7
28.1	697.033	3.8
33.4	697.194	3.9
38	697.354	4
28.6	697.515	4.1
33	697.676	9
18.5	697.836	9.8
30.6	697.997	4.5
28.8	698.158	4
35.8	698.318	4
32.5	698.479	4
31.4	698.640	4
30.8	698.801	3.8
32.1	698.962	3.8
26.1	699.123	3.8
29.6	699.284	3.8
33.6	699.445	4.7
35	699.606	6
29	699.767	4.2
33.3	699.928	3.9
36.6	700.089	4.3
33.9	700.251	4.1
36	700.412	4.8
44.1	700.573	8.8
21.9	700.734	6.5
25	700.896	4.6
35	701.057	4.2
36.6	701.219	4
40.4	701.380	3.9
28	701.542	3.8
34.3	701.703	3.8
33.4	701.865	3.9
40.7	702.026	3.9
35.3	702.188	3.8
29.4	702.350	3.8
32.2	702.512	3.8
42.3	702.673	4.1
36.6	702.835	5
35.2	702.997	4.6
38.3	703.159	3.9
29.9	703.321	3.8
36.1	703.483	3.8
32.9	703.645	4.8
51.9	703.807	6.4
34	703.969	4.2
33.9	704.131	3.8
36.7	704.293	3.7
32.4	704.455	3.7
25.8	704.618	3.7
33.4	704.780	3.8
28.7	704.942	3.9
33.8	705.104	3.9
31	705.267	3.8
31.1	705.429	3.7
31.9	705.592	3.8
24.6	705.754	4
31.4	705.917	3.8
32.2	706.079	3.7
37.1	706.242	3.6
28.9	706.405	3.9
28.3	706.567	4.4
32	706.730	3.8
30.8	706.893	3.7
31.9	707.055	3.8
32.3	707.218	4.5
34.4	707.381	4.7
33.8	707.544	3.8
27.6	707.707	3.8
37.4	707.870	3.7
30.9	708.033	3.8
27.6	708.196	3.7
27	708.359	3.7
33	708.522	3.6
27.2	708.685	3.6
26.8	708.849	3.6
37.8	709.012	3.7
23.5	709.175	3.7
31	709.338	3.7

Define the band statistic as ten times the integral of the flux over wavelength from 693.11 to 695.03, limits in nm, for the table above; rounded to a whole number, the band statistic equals 644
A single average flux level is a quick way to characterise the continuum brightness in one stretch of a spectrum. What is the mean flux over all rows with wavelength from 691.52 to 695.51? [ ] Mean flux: 32.6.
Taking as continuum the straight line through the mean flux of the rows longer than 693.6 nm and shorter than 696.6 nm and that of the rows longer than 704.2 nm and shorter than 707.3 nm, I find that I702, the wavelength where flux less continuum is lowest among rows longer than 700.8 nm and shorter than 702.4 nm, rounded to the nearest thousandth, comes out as 700.896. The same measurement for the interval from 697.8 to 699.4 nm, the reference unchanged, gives 697.836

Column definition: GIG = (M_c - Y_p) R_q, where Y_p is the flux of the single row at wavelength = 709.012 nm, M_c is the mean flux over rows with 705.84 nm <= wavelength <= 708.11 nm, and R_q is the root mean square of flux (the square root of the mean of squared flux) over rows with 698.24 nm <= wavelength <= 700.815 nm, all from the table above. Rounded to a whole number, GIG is -189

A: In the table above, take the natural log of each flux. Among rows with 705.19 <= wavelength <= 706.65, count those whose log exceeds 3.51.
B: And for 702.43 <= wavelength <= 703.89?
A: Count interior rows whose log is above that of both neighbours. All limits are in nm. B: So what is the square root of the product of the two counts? 1.7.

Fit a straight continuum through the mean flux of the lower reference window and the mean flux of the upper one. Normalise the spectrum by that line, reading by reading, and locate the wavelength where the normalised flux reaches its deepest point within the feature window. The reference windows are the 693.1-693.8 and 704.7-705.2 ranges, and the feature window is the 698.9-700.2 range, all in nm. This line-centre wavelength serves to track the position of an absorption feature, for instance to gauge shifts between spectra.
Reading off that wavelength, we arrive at 699.123 nm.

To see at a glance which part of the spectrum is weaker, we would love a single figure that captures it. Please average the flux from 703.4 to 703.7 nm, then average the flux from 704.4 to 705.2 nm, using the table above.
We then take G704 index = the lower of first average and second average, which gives 31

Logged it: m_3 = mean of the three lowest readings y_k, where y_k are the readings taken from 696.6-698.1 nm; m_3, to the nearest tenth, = 25.1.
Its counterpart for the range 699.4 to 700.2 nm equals 32.0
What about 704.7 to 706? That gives 28.1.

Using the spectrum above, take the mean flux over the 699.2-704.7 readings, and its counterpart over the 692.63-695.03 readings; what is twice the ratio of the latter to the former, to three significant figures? 1.95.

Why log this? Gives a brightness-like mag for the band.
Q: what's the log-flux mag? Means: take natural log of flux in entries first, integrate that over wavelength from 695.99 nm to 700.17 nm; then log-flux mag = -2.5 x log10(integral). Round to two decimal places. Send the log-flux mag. -2.88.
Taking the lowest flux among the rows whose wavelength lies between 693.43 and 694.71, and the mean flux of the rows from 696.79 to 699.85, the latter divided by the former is 1.09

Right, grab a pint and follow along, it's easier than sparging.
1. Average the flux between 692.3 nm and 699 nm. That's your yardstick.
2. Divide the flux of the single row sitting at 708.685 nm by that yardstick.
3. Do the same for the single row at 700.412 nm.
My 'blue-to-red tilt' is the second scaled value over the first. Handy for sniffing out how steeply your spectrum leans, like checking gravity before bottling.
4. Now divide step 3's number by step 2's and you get 1.3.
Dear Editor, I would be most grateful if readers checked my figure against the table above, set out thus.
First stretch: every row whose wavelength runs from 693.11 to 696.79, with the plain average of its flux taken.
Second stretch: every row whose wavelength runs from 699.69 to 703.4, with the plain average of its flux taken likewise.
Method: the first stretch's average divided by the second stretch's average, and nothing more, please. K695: 0.94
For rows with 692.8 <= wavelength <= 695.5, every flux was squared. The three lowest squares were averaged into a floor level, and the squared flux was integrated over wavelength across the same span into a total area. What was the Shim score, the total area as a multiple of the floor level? 3.6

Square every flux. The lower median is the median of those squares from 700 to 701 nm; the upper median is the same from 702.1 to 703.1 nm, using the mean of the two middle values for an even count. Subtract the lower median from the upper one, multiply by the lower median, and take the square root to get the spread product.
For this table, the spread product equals 156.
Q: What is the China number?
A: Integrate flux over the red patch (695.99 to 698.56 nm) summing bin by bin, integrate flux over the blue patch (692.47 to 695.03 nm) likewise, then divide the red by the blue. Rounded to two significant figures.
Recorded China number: 0.89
